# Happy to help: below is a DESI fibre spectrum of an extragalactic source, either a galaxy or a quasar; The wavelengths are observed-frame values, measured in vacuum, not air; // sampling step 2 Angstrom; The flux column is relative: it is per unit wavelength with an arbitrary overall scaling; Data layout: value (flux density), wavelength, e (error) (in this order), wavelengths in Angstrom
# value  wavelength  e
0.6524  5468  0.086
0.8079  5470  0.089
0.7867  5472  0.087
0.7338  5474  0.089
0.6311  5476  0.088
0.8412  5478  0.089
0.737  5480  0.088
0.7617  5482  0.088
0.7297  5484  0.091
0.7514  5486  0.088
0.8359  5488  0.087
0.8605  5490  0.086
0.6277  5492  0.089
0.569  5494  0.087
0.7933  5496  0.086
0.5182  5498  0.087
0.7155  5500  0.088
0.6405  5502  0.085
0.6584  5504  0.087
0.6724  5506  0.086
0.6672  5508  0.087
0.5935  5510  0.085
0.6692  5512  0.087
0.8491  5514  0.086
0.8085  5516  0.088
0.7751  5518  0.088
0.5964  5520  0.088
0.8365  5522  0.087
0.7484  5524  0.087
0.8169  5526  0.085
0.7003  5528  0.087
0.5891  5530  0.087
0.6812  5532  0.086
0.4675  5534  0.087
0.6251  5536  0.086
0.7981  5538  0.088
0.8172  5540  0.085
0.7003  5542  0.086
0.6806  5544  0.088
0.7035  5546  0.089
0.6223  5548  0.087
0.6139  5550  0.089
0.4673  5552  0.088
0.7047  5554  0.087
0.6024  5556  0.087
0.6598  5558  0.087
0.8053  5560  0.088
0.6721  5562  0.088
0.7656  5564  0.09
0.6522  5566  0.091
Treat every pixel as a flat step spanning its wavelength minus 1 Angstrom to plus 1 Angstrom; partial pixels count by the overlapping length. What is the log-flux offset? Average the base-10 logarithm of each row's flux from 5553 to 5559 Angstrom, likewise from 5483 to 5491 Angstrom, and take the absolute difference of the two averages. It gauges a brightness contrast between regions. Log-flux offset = 0.083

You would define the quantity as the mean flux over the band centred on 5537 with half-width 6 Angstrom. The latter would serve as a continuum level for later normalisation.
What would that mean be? 0.68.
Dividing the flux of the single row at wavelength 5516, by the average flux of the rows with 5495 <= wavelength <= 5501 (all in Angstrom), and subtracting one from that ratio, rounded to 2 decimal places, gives 0.20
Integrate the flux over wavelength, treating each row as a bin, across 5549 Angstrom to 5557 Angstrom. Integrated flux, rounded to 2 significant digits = 4.8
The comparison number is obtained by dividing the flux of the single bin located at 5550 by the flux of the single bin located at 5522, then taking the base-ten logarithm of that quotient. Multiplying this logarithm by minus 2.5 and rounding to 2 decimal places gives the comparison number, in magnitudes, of 0.34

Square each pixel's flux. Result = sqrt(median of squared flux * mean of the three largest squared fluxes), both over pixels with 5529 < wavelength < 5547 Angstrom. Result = 0.53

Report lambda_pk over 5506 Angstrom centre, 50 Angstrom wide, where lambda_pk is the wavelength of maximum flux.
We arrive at 5490 Angstrom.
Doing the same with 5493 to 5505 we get 5496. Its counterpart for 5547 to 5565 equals 5560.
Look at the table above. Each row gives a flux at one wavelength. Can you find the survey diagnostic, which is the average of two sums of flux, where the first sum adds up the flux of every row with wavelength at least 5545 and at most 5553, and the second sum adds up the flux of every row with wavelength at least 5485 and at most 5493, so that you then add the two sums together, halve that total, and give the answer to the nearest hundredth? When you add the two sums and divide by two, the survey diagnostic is 2.74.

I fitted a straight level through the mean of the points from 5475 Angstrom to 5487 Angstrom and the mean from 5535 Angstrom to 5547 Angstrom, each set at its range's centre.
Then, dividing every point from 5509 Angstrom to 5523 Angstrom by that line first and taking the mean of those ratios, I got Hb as 1.00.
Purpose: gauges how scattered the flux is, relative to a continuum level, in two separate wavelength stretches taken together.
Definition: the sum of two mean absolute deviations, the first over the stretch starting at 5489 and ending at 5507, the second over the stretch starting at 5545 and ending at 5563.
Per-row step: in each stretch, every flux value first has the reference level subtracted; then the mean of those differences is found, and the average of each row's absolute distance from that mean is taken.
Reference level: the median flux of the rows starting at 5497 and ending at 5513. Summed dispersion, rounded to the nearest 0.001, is 0.143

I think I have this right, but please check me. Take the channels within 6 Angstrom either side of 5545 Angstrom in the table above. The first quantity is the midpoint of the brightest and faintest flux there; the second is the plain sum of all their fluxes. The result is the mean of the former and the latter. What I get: 2.43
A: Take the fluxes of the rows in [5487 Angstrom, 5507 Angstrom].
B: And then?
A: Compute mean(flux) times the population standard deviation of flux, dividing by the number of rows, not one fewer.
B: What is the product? 0.0734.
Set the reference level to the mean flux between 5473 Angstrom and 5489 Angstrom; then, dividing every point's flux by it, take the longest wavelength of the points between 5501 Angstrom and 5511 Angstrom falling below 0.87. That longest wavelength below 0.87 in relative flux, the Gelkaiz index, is 5510 Angstrom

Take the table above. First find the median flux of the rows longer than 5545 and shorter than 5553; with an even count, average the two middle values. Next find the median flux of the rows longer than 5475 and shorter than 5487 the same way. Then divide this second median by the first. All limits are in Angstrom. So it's 1.20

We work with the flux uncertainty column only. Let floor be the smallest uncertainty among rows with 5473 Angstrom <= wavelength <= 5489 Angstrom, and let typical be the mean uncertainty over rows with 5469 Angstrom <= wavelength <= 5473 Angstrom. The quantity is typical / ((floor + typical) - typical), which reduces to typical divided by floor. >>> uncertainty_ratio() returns 1.011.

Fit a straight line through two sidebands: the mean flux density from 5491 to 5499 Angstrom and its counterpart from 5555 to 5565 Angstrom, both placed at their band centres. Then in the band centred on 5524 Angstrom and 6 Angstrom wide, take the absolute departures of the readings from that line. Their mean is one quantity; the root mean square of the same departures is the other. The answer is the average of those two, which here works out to 0.14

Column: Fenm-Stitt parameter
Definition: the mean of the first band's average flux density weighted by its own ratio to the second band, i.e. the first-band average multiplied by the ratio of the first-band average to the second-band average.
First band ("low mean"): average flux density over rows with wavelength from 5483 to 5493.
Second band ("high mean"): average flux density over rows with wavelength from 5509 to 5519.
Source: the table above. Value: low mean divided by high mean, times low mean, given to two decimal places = 0.78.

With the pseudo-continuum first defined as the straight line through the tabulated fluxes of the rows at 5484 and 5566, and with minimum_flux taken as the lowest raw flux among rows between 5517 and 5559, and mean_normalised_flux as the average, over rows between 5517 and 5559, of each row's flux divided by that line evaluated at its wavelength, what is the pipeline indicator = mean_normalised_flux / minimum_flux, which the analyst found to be 2.13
